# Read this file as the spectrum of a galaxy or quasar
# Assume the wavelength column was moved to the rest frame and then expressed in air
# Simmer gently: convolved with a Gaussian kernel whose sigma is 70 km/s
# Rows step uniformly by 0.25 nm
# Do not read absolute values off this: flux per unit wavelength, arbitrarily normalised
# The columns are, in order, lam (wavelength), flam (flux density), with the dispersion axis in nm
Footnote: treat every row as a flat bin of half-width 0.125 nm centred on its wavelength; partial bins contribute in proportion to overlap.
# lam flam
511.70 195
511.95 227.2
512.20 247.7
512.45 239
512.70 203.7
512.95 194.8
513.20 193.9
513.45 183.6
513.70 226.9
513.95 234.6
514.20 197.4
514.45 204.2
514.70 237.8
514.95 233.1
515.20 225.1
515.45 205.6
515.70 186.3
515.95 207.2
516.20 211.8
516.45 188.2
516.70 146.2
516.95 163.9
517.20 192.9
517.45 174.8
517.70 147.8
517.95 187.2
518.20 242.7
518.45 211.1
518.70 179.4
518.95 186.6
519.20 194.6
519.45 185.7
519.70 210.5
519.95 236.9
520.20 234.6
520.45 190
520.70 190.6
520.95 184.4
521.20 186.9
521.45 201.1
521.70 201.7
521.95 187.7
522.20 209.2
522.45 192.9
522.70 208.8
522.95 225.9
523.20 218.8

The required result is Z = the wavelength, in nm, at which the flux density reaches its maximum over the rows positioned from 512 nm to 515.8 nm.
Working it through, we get 512.20 nm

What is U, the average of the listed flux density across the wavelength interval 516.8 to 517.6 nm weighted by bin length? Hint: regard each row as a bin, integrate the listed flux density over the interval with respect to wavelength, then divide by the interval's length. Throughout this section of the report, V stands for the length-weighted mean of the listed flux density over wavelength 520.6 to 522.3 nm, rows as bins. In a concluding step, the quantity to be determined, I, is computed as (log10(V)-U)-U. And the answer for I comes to -348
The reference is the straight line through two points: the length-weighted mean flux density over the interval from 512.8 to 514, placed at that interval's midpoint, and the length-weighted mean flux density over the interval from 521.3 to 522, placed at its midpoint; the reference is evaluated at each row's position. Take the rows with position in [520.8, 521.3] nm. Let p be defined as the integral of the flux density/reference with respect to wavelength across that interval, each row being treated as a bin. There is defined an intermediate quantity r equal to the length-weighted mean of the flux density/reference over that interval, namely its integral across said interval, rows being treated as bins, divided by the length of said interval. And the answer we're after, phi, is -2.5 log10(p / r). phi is 0.75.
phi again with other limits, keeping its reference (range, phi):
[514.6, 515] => 0.99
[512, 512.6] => 0.55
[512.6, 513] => 0.99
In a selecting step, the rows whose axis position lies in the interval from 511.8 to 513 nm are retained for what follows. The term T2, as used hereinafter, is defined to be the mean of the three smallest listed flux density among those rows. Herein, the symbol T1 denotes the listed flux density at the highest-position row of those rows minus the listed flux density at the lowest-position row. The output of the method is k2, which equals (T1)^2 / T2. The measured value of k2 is 5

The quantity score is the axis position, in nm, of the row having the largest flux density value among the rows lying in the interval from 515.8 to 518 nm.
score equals 516.20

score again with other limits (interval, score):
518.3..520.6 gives 519.95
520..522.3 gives 520.20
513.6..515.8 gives 514.70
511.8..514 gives 512.20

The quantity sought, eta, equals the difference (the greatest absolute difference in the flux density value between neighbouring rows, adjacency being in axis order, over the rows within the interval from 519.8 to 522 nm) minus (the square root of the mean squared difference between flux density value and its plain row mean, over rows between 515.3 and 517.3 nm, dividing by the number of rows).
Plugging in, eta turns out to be 23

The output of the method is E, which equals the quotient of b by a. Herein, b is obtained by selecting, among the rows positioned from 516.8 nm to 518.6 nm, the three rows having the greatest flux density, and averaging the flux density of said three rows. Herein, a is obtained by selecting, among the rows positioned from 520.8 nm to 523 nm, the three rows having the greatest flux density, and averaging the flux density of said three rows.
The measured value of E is 1.00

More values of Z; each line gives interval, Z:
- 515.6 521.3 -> 518.20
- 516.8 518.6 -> 518.20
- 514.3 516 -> 514.70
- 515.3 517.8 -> 516.20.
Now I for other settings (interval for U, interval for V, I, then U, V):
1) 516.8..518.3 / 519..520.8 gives -364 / 183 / 206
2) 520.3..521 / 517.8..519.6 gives -379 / 190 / 198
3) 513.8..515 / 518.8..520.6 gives -439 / 221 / 205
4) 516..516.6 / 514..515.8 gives -395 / 199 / 214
